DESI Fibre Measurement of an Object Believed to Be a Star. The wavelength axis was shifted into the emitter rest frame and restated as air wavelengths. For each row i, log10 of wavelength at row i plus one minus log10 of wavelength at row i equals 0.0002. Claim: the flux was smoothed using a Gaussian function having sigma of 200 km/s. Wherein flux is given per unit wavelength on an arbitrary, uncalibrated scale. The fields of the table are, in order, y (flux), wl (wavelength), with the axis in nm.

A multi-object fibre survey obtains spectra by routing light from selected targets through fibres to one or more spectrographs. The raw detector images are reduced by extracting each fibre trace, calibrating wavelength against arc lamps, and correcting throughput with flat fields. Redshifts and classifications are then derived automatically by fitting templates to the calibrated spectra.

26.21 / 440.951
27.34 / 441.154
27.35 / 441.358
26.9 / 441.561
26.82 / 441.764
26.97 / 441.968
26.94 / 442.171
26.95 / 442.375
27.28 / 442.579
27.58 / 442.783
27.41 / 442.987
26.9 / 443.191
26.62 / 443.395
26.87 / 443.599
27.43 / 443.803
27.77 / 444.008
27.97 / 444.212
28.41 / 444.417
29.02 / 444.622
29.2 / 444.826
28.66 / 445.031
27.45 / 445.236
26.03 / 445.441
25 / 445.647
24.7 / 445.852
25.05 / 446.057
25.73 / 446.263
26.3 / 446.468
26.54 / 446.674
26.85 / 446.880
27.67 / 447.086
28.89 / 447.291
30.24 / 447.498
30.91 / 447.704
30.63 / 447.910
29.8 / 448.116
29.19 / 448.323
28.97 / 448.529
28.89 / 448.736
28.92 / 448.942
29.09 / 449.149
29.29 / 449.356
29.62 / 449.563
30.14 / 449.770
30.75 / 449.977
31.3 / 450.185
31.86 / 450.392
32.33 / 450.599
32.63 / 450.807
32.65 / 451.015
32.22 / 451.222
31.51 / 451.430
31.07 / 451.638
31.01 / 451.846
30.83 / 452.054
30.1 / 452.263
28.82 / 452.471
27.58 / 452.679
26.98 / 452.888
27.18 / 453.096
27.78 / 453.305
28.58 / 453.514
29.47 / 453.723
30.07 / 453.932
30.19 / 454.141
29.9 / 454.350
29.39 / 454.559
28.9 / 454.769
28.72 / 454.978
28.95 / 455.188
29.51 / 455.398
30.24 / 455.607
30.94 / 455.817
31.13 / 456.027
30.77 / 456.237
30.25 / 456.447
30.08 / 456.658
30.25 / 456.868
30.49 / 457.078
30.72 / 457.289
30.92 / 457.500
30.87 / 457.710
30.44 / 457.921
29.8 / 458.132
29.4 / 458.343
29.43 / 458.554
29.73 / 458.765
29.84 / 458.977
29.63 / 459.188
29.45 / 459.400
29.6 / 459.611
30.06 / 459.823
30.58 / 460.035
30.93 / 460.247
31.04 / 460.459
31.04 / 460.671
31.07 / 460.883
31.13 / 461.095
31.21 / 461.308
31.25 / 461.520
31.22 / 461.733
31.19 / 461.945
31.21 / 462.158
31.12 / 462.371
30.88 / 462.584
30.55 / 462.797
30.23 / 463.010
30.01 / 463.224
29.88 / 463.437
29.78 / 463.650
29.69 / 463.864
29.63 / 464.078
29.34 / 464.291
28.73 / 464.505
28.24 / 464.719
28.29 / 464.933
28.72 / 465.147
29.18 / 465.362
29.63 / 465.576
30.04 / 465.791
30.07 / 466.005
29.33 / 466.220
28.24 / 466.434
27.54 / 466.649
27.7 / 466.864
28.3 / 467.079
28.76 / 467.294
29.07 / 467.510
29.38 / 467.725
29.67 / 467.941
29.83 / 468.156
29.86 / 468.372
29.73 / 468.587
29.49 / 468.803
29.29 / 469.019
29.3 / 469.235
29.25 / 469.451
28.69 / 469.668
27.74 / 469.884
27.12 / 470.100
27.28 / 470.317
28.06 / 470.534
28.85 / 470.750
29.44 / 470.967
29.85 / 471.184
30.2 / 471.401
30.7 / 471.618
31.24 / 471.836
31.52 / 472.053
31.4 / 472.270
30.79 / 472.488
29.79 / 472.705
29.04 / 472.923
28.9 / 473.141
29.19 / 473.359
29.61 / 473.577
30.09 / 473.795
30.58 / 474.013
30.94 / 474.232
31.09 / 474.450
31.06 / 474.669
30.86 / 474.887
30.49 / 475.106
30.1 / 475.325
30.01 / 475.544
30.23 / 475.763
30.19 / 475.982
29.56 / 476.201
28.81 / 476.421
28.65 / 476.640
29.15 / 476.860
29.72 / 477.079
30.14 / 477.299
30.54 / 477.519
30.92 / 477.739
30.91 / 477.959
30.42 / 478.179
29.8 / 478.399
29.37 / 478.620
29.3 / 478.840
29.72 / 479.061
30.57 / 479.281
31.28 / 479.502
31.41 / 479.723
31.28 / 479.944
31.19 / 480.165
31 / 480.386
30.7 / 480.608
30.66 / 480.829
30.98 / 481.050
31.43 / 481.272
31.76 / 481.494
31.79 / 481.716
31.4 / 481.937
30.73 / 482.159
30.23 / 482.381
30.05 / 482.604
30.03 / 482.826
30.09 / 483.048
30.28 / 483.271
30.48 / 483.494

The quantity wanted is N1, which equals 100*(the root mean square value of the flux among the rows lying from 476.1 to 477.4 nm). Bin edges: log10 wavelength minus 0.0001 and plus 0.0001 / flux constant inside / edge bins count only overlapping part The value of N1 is 2934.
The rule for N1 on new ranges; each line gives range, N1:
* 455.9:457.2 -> 3050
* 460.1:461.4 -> 3107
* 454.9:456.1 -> 2993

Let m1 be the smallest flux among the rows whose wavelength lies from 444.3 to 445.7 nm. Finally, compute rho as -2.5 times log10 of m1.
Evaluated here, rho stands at -3.49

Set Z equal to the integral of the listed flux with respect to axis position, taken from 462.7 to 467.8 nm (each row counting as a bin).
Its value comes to 149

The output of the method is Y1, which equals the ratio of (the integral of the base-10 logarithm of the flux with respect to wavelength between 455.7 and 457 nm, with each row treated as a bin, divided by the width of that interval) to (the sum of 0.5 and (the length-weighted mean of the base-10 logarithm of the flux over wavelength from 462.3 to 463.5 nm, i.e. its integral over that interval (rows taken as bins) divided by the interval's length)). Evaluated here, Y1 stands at 0.749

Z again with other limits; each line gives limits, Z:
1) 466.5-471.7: 151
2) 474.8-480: 157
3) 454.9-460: 153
